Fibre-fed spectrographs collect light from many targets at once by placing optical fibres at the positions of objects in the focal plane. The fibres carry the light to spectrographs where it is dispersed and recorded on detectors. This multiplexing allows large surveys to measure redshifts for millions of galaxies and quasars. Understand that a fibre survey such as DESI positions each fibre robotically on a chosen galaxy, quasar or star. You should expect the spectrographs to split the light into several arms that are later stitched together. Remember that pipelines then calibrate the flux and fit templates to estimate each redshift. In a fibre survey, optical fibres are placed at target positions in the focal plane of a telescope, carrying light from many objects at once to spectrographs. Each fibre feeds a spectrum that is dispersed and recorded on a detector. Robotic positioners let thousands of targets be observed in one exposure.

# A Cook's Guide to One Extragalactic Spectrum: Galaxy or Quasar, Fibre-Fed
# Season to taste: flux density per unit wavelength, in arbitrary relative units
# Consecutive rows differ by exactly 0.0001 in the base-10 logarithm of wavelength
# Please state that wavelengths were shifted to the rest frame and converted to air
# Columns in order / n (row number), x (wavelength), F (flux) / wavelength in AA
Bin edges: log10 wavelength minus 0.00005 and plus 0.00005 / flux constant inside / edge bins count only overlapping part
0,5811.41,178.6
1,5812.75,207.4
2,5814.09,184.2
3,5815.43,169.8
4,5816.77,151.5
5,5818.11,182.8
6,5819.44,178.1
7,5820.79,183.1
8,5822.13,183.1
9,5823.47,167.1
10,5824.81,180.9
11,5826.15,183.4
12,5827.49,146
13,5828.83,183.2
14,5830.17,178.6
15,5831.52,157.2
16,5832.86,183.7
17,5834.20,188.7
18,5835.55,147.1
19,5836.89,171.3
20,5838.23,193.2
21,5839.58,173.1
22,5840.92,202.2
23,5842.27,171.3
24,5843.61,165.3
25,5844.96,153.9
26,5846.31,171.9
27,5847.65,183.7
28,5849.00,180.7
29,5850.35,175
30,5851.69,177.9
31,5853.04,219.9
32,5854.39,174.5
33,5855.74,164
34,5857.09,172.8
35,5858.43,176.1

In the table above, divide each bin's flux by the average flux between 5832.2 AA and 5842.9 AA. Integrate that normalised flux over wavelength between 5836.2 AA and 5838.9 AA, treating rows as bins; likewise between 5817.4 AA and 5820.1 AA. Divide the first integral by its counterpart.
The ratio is 1.01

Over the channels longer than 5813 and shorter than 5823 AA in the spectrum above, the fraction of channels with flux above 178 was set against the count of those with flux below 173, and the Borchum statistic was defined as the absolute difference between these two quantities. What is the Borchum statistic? 1.3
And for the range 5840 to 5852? 3.7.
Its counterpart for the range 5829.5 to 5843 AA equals 3.5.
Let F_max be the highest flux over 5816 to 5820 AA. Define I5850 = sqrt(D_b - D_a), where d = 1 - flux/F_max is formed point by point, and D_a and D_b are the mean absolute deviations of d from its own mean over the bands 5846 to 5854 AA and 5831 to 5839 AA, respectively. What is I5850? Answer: 0.13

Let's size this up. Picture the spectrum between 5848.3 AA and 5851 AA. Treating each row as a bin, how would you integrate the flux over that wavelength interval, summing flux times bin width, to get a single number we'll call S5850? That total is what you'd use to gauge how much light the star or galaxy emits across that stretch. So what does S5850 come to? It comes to 479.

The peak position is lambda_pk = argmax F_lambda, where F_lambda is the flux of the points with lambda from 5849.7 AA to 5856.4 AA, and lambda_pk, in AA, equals 5853.04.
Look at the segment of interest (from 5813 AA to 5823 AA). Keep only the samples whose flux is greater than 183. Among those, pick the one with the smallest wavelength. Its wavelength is 5814.09 AA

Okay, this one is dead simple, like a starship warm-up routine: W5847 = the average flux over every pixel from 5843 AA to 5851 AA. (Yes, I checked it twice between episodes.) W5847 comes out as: 172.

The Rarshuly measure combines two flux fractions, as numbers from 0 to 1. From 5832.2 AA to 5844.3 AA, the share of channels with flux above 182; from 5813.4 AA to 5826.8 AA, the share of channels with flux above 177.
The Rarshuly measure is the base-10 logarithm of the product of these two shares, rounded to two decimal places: -0.51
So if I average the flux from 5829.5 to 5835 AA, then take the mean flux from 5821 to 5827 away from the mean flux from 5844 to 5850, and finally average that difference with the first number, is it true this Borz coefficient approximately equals 85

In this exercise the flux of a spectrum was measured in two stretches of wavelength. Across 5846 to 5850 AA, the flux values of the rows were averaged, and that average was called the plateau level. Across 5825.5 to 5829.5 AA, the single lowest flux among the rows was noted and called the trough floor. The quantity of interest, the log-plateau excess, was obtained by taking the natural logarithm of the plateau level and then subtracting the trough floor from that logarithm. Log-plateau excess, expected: -141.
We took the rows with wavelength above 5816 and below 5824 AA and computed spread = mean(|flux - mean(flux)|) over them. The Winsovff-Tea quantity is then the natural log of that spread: 2.3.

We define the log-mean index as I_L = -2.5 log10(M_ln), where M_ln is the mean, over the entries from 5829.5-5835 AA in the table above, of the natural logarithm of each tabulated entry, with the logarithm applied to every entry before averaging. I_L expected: -1.78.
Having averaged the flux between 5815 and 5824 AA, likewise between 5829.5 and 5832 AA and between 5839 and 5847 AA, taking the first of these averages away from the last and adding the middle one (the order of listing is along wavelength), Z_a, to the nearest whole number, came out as 167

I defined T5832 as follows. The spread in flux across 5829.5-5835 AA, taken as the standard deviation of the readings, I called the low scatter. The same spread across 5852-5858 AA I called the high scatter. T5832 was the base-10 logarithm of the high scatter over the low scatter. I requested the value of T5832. 0.26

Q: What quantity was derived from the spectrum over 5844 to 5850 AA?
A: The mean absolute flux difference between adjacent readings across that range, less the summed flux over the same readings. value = -679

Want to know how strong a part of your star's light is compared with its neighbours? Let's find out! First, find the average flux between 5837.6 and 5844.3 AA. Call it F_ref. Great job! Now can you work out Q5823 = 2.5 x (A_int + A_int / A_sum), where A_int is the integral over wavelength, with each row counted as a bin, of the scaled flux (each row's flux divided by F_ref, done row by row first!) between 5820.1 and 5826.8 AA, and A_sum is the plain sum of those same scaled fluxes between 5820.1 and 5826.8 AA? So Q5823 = 20.0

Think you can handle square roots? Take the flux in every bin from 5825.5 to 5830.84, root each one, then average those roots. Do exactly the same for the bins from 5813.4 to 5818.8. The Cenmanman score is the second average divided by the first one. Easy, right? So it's 1.00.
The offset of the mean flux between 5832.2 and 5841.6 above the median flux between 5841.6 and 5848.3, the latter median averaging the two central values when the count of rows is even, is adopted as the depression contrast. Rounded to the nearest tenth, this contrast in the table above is 8.6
